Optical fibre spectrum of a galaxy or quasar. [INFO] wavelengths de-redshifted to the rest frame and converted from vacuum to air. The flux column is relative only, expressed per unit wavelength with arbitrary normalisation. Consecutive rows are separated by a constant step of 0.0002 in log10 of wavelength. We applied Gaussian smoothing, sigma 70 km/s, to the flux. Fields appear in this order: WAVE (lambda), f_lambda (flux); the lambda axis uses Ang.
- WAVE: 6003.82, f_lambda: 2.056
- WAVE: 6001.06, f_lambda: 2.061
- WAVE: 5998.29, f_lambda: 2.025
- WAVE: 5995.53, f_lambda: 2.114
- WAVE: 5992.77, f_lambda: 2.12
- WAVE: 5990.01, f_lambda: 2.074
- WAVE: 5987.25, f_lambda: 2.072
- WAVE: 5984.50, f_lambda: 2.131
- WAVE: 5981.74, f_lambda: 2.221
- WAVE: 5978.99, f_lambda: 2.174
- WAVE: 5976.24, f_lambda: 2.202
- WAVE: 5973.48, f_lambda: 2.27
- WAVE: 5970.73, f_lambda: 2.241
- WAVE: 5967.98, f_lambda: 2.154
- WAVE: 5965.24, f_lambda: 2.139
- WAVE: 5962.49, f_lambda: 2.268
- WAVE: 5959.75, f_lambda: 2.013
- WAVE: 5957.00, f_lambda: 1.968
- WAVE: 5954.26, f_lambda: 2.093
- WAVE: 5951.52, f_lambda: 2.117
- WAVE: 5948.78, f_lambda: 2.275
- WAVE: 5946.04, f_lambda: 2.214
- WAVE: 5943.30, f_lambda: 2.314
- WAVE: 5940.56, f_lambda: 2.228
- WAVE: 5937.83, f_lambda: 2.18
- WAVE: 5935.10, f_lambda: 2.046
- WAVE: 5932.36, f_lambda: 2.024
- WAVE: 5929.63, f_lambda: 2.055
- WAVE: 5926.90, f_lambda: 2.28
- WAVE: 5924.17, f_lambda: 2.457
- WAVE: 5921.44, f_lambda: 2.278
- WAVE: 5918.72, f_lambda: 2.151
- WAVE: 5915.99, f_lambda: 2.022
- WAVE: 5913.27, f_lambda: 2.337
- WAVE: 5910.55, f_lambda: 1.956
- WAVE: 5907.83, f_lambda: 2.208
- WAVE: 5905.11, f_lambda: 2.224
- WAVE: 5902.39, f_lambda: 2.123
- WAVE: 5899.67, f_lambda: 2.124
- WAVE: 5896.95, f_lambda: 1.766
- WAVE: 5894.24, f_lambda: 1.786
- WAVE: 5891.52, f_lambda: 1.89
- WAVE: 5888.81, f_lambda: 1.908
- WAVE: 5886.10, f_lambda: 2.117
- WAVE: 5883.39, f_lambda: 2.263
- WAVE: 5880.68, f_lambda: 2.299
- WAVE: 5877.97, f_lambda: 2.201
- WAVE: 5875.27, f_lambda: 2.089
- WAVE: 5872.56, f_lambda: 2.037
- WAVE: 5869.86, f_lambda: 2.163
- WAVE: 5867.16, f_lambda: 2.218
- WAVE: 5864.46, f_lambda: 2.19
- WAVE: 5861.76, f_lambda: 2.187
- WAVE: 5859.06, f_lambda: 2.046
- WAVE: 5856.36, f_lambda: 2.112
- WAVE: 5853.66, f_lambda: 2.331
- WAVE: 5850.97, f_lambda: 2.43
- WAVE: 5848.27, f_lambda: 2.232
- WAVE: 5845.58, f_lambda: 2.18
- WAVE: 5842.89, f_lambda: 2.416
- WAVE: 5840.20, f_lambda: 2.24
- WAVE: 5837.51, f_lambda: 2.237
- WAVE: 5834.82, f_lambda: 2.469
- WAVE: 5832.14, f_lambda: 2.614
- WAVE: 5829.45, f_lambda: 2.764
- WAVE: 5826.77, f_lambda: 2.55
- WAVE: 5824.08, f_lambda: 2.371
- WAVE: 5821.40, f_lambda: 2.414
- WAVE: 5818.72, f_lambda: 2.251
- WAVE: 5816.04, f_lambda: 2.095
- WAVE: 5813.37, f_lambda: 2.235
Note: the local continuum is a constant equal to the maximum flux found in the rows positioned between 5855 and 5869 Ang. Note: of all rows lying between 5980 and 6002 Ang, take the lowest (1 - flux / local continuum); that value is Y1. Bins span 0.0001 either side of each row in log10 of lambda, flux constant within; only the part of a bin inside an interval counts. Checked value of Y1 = -0.001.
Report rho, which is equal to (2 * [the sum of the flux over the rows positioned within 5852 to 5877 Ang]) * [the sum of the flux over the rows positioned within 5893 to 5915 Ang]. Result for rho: 640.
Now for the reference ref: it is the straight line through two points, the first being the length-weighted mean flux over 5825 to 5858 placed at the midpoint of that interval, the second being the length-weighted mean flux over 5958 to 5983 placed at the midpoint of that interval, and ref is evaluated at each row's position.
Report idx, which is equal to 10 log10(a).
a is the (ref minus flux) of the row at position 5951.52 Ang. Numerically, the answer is -10.2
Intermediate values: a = 0.10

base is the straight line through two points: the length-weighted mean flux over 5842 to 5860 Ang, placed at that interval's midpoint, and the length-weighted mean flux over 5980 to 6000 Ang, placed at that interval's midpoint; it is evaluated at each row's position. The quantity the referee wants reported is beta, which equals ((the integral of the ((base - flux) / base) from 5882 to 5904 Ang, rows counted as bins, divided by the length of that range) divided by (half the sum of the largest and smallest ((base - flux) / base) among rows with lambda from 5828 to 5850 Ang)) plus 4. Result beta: 3.0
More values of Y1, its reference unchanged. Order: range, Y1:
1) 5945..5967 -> -0.026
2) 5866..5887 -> -0.037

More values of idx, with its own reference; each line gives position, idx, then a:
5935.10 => -7.2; 0.19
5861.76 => -8.0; 0.16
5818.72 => -7.9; 0.16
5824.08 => -14.9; 0.03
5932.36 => -6.6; 0.22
